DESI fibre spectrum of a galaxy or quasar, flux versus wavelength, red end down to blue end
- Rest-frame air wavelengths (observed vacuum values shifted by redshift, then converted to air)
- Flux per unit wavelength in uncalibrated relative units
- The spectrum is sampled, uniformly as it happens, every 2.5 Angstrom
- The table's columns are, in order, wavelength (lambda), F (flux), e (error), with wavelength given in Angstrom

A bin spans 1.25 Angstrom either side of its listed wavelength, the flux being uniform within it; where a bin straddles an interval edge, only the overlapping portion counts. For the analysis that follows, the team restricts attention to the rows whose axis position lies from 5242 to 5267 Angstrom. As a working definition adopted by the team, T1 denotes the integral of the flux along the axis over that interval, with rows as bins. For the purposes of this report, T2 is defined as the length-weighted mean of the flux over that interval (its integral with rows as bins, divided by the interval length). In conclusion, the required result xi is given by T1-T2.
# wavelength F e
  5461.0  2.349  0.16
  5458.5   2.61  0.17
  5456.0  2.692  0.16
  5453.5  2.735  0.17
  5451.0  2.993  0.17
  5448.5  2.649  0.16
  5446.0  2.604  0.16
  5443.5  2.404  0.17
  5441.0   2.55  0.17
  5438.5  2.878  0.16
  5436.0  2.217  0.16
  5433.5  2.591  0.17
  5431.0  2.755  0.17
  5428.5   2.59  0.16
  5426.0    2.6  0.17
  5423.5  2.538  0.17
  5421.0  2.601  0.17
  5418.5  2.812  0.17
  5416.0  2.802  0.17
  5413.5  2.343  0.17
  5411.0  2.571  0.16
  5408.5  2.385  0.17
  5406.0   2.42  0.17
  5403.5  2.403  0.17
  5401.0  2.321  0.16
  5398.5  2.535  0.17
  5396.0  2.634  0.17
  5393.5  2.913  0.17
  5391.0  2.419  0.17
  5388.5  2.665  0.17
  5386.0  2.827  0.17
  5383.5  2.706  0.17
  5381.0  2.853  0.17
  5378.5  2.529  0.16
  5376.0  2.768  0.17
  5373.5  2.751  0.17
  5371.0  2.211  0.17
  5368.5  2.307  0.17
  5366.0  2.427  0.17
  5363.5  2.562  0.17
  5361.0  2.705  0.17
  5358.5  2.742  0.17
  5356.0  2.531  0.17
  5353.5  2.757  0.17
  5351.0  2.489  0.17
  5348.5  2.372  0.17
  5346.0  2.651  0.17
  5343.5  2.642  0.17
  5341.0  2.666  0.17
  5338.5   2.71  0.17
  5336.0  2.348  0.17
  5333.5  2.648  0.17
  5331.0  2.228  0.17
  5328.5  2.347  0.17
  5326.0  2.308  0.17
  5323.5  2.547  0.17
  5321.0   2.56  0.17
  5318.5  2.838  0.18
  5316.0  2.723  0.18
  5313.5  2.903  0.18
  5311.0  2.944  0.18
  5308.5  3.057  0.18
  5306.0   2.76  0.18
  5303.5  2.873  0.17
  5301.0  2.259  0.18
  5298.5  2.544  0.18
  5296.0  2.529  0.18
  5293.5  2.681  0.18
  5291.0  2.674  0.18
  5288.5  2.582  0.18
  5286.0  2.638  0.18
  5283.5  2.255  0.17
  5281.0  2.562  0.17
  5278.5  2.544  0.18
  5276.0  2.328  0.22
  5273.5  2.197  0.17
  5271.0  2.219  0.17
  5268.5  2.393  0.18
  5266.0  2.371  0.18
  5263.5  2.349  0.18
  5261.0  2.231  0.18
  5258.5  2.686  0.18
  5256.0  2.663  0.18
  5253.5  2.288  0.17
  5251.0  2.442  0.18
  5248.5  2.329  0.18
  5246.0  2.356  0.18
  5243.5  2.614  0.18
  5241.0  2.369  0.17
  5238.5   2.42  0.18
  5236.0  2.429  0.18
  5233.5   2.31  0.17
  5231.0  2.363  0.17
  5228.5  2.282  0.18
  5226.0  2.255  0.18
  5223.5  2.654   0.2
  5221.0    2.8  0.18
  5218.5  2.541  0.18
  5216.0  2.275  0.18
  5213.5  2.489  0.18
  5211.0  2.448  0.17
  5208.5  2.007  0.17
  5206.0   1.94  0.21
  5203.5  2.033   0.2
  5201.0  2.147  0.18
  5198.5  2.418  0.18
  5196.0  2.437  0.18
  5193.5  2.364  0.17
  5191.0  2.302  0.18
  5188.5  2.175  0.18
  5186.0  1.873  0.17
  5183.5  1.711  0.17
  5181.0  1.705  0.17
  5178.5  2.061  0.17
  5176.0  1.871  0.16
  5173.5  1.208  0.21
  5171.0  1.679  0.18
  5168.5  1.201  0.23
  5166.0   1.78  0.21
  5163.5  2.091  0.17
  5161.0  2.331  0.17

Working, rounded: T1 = 61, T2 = 2.43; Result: 58.4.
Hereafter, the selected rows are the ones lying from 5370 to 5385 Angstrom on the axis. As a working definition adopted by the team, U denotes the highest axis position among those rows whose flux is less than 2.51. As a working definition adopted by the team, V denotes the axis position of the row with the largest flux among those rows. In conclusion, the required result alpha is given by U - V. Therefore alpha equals -10.0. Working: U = 5371.0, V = 5381.0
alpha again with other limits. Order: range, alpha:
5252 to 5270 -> 10.0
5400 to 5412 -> -2.5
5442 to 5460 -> -7.5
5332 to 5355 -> -2.5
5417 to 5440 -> -2.5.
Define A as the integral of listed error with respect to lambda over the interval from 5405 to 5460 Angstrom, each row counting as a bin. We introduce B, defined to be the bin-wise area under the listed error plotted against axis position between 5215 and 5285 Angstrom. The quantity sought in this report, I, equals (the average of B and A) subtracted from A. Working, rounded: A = 9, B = 13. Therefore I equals -1.7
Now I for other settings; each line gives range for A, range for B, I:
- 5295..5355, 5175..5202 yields 2.9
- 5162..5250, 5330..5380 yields 3.7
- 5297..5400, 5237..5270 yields 5.9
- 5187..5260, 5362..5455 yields -1.2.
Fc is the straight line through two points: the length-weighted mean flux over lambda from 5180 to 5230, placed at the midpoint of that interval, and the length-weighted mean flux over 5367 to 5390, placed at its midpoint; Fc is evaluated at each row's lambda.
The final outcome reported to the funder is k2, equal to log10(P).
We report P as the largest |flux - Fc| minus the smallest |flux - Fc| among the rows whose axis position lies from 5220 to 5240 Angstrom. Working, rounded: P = 0.517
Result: -0.287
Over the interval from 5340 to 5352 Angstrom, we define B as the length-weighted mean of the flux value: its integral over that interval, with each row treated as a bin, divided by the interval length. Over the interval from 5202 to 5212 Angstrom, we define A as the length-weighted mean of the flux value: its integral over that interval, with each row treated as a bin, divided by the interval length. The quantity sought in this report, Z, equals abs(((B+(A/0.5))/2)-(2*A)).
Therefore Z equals 0.82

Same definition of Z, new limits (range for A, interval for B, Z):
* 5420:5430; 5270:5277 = 1.46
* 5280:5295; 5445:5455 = 1.19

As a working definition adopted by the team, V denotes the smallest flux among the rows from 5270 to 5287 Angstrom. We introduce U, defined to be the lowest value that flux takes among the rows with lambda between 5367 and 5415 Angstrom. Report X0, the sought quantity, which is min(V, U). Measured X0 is 2.20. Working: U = 2.211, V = 2.197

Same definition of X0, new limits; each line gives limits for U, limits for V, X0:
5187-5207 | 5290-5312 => 1.94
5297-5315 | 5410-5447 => 2.22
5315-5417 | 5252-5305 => 2.20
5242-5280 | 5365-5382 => 2.20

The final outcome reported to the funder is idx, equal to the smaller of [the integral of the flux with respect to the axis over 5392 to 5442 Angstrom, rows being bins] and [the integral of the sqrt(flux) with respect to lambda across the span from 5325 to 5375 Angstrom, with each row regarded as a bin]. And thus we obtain 79.4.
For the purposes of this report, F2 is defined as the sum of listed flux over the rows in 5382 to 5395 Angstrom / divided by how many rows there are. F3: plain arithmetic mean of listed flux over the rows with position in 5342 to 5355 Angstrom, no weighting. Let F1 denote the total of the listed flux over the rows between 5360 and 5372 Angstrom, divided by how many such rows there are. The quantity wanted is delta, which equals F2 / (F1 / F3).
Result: 2.9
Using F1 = 2.4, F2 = 2.71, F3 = 2.58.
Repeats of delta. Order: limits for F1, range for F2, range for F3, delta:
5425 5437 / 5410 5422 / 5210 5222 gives 2.6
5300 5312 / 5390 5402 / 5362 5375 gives 2.3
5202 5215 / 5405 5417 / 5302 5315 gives 3.3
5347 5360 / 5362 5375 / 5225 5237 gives 2.2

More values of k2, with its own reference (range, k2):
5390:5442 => -0.297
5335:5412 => -0.433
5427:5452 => -0.297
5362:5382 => -0.435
